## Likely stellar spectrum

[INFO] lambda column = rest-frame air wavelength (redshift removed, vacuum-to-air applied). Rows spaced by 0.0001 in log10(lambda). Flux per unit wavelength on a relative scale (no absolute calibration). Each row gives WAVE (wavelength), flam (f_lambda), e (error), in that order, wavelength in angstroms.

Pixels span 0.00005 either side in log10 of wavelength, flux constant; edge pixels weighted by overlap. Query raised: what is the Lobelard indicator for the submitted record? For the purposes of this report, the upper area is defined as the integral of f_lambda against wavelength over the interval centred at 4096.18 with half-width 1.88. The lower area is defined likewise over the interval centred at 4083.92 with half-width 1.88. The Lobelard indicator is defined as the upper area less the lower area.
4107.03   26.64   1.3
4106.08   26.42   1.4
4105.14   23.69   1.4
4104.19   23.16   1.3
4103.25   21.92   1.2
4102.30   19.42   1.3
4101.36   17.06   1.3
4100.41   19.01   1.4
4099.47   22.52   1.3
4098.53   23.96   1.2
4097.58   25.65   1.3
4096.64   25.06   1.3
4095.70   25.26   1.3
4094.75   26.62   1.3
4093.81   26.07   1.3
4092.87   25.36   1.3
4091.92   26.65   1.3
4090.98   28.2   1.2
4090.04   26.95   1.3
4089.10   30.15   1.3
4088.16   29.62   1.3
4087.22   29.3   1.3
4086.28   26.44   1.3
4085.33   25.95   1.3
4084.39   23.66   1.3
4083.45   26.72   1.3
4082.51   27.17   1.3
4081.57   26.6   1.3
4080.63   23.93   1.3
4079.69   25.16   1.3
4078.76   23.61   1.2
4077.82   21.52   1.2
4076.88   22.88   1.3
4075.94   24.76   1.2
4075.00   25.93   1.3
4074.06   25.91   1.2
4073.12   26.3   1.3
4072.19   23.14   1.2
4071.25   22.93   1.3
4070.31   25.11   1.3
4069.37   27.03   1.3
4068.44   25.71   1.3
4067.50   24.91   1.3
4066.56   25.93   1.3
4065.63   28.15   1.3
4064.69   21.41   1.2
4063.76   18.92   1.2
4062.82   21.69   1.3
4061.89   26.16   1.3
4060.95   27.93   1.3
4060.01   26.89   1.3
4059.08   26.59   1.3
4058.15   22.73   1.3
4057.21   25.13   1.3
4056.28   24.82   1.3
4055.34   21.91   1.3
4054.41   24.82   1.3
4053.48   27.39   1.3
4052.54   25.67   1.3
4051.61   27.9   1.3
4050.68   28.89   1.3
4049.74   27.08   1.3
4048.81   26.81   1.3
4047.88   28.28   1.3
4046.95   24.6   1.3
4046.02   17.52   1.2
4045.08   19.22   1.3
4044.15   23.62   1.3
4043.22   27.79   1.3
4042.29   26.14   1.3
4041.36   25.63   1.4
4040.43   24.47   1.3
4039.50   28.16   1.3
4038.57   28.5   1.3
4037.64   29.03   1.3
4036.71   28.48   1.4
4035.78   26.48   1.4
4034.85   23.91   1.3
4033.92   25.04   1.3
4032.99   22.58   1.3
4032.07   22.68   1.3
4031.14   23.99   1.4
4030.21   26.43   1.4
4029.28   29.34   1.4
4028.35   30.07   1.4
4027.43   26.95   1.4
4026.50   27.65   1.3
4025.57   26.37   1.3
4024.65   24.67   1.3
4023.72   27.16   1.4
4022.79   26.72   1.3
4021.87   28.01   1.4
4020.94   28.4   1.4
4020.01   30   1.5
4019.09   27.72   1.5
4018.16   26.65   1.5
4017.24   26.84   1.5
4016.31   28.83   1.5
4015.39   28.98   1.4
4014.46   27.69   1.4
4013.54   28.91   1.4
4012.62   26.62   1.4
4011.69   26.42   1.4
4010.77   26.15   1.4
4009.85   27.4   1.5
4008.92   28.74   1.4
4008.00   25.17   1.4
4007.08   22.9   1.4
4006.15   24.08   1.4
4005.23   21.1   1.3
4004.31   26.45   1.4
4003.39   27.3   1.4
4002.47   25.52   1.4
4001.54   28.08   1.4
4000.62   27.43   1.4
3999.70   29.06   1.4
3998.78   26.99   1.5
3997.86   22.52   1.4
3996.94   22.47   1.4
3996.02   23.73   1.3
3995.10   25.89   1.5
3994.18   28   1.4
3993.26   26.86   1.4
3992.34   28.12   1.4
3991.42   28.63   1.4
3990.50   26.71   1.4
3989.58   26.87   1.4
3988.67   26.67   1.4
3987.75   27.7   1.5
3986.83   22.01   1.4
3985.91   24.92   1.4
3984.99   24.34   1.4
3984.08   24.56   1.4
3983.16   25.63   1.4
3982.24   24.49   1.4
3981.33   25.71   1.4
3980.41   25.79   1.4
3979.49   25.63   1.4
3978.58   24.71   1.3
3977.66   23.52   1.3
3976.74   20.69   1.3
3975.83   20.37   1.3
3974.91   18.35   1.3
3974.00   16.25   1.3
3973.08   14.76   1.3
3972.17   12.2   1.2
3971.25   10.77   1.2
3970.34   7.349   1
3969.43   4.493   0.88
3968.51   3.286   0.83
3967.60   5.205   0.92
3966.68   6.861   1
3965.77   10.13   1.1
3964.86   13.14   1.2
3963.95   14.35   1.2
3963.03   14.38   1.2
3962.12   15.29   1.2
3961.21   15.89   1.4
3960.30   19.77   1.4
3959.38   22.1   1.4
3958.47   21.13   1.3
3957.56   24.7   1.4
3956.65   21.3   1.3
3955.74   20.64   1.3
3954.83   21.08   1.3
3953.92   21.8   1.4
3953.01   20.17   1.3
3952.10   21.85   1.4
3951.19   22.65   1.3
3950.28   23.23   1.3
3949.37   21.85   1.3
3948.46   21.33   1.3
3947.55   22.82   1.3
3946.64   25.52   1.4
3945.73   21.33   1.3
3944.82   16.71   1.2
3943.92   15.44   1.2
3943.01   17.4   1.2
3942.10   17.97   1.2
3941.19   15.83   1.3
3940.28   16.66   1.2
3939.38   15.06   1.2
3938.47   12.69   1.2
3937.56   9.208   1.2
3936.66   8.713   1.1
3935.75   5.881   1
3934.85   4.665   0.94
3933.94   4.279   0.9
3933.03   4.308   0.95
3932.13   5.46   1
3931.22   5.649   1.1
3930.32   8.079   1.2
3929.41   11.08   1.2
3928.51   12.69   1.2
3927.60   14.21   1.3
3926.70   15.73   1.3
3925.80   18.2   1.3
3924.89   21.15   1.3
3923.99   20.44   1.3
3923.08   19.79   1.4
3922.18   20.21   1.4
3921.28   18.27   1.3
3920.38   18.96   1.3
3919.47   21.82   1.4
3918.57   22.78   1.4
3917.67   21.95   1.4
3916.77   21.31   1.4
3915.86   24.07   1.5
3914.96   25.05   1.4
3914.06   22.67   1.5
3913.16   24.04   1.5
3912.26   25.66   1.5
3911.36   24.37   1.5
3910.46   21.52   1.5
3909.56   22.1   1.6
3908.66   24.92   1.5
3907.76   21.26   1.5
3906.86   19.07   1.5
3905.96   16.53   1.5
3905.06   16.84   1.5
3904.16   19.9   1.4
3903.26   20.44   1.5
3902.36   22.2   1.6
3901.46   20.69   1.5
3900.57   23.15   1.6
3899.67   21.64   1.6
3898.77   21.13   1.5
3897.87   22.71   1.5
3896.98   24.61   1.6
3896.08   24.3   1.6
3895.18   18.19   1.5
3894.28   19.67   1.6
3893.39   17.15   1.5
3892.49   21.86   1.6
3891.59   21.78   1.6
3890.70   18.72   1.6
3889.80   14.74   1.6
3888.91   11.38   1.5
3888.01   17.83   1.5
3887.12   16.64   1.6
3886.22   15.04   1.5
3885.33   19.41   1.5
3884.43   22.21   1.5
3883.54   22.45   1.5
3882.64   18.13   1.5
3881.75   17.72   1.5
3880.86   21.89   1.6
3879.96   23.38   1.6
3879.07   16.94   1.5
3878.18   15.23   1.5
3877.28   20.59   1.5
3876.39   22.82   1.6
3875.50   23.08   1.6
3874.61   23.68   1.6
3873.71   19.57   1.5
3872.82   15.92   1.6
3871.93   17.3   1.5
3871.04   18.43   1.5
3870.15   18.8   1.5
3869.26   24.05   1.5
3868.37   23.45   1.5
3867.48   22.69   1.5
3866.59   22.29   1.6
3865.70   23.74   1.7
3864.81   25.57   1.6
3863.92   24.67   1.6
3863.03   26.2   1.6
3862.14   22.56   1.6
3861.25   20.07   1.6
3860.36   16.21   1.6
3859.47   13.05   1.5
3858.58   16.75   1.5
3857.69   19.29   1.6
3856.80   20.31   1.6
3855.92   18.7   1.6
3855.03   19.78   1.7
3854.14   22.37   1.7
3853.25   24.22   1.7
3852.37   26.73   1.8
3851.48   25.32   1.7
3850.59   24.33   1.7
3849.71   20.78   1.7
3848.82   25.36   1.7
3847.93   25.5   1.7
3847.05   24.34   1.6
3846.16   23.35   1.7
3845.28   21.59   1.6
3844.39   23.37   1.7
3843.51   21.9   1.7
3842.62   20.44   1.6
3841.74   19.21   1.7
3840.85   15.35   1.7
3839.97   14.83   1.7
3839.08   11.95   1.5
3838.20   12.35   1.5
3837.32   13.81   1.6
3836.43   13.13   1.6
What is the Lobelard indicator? -1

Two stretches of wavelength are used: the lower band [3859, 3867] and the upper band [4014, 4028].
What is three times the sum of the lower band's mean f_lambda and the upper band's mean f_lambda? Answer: 147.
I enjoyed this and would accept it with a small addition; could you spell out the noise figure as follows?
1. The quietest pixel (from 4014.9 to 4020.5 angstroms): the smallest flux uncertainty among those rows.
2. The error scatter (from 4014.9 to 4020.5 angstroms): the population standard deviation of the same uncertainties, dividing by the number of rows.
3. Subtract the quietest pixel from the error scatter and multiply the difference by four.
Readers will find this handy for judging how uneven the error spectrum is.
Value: -5.5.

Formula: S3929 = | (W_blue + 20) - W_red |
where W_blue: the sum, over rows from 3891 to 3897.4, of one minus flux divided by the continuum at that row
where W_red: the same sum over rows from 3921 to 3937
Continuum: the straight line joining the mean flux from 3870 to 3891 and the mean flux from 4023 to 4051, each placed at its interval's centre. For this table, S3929 12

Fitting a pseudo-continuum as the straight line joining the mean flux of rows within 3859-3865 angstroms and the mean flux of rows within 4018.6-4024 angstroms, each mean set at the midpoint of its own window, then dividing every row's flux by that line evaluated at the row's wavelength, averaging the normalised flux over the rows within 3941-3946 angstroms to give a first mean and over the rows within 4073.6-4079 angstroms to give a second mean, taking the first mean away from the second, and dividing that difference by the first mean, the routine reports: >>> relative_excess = 0.1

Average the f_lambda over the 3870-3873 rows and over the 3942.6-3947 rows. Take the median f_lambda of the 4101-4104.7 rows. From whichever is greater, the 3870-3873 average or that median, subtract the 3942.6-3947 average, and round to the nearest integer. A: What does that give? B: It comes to 1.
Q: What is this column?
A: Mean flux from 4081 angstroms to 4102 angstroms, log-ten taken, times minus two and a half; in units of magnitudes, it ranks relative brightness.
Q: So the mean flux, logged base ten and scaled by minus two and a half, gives -3.52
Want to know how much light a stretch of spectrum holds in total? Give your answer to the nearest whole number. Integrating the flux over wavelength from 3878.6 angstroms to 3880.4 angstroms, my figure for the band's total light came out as 36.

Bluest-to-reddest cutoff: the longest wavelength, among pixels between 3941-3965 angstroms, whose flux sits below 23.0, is 3964.86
